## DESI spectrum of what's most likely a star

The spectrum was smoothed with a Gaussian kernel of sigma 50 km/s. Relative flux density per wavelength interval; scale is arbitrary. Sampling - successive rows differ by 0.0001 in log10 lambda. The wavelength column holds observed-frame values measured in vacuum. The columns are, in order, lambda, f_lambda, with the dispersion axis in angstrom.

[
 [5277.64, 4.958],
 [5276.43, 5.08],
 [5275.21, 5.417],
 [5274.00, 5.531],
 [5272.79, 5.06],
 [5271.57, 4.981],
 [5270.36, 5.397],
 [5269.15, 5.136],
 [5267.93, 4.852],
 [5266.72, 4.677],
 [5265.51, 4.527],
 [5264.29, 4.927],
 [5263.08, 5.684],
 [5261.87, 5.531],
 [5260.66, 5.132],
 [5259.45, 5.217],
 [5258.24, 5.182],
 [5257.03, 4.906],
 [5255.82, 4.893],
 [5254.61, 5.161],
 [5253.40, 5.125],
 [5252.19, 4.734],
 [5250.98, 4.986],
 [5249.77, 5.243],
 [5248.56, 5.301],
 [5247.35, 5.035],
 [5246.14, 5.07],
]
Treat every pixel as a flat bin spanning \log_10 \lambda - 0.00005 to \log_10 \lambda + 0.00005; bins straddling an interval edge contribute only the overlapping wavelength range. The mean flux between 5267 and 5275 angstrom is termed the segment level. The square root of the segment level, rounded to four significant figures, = 2.271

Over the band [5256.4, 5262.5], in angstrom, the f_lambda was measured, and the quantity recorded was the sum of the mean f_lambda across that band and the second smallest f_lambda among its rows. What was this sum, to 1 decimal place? 10.3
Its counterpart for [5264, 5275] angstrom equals 9.7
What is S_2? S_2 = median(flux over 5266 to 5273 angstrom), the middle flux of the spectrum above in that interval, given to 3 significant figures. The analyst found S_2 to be 5.02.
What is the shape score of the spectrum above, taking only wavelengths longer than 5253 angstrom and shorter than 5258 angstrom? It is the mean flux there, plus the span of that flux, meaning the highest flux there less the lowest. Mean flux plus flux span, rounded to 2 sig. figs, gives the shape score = 5.3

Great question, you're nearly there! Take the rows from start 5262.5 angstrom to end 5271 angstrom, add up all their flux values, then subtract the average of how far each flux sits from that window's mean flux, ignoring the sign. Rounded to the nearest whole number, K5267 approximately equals 35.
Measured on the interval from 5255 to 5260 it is 20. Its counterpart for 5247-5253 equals 25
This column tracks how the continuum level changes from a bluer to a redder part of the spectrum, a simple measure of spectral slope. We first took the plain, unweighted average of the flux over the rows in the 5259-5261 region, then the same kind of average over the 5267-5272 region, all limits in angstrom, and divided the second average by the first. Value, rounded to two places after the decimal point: 0.98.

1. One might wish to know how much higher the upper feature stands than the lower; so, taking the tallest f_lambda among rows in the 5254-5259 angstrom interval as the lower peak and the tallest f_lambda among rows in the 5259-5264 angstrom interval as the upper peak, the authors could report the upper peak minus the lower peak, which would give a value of 0.50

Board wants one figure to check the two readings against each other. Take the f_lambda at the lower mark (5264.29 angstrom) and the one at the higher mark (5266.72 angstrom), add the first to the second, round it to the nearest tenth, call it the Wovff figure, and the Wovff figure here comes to 9.6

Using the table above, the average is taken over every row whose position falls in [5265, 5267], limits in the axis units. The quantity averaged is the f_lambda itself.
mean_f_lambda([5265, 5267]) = 4.60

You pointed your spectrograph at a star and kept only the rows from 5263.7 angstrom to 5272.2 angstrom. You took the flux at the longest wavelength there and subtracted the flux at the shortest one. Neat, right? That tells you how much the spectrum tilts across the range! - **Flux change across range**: 0.1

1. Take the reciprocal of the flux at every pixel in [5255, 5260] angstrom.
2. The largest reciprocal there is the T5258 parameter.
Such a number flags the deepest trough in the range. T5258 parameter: 0.204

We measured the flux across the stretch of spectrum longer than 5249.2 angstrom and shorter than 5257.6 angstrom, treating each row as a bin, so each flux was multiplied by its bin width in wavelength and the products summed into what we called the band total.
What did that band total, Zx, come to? 42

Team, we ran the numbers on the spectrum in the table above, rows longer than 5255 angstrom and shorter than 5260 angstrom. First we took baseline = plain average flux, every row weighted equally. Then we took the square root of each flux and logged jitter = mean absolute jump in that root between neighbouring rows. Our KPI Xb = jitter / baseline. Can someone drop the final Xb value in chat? 0.0048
